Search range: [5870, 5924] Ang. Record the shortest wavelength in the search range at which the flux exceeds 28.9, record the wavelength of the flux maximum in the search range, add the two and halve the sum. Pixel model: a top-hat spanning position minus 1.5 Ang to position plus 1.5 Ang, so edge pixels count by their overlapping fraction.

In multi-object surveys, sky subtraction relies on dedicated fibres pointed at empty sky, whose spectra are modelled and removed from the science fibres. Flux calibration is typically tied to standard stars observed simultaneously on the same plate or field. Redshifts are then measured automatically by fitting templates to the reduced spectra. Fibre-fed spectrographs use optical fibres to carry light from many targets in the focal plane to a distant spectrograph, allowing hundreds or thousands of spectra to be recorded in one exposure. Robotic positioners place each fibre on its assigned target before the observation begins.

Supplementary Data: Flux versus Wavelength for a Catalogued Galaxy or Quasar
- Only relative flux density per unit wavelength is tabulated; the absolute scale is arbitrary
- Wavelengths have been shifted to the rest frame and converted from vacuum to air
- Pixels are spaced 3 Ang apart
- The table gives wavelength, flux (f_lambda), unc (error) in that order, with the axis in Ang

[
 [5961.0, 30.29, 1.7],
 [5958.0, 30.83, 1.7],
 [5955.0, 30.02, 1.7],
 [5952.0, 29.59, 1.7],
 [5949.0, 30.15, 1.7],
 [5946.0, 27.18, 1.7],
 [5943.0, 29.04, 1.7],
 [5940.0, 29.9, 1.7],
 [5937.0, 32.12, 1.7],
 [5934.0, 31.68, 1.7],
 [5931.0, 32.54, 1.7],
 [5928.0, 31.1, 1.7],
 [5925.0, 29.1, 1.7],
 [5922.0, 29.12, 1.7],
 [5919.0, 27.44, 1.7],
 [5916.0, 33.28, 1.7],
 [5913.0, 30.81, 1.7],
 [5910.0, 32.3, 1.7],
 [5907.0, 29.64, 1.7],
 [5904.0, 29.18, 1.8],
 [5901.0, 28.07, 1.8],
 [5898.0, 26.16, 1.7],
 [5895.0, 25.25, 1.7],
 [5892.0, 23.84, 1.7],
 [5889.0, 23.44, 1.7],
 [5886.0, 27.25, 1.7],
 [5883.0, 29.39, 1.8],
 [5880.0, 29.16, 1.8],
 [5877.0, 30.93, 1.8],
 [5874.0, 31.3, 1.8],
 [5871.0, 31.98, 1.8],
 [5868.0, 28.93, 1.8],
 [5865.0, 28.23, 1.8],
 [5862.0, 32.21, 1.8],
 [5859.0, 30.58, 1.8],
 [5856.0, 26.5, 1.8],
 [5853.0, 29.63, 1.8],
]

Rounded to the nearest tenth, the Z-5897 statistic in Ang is 5893.5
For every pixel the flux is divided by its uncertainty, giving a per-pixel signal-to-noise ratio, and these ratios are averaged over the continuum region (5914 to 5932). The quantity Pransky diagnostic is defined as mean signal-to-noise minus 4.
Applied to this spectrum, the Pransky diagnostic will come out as 13.9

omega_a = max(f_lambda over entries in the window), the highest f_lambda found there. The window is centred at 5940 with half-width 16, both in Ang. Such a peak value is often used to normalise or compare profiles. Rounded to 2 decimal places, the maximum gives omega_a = 32.54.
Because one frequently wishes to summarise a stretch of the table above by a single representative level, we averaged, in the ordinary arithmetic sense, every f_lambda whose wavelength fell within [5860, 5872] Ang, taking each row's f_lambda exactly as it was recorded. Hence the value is 30.3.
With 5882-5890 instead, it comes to 26.7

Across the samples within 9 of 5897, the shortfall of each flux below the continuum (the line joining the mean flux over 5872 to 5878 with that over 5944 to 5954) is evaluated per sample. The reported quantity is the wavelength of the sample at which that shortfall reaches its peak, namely 5889.0 Ang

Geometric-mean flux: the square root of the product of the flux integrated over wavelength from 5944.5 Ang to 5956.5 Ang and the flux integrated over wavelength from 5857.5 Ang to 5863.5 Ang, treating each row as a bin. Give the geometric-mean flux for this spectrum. 257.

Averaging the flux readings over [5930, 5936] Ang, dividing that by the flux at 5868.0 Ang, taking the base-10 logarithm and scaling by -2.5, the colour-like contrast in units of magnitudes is -0.11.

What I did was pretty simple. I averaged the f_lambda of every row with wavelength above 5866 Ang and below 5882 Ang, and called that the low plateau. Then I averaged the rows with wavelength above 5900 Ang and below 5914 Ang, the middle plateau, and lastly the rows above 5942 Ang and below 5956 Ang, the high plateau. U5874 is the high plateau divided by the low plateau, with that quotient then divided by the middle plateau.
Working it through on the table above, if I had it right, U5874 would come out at 0.0320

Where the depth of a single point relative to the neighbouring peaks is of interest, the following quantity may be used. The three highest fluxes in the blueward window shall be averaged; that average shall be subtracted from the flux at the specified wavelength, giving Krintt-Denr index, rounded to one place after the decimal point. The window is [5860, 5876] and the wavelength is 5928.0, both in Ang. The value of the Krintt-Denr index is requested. -0.7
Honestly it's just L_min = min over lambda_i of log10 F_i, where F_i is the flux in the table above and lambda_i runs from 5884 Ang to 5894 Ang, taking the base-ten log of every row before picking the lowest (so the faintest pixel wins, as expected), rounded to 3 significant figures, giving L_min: 1.37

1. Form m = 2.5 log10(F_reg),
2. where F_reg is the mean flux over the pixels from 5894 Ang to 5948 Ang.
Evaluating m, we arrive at 3.68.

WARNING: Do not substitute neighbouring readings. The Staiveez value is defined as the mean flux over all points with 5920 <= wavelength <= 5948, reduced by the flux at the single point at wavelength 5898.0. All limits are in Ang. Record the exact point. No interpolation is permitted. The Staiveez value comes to 4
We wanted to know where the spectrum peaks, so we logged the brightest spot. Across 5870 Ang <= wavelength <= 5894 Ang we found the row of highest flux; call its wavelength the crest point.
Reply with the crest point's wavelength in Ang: 5871.0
